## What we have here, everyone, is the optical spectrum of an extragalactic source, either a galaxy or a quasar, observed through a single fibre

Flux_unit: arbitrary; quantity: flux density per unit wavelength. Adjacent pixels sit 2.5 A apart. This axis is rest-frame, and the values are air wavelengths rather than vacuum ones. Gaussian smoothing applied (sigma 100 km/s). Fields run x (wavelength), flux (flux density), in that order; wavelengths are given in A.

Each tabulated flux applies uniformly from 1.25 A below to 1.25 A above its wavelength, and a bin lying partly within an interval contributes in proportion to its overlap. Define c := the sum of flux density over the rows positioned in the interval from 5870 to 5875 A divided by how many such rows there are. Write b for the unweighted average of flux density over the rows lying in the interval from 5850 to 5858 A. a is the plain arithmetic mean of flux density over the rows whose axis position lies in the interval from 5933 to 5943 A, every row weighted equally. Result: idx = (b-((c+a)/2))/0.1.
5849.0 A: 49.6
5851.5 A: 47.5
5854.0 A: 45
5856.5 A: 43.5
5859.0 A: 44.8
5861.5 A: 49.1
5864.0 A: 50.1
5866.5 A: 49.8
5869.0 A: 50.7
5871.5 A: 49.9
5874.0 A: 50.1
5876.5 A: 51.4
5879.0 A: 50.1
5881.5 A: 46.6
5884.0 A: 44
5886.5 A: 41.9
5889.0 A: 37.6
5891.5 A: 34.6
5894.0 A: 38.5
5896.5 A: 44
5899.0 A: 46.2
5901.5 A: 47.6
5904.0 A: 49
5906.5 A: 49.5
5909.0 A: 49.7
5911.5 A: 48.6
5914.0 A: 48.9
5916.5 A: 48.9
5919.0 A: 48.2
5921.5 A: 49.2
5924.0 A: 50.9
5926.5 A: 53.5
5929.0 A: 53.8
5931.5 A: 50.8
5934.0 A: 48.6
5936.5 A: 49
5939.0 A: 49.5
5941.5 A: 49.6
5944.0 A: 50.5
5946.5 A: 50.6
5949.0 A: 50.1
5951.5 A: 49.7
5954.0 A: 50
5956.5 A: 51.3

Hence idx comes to -43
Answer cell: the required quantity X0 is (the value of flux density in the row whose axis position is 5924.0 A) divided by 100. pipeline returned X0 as 0.509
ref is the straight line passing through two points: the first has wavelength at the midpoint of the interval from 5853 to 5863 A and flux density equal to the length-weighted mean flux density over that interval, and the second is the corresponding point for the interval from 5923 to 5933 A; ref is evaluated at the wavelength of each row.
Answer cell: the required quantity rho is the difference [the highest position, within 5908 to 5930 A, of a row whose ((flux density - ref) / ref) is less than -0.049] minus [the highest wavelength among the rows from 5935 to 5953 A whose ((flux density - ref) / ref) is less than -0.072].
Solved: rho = -32.5 A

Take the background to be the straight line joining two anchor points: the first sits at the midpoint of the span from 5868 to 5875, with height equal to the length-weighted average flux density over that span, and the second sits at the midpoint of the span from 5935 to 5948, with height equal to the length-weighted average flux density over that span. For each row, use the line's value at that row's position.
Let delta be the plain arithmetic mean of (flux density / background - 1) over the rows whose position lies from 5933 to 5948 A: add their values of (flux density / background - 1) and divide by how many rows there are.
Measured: -0.004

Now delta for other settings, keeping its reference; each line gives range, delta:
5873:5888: -0.056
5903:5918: -0.018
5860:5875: -0.006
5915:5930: 0.016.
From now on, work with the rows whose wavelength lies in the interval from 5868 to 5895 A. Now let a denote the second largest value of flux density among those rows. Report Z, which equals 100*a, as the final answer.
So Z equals 5070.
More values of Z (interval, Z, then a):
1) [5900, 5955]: 5350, 53.5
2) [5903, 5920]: 4950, 49.5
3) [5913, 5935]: 5350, 53.5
